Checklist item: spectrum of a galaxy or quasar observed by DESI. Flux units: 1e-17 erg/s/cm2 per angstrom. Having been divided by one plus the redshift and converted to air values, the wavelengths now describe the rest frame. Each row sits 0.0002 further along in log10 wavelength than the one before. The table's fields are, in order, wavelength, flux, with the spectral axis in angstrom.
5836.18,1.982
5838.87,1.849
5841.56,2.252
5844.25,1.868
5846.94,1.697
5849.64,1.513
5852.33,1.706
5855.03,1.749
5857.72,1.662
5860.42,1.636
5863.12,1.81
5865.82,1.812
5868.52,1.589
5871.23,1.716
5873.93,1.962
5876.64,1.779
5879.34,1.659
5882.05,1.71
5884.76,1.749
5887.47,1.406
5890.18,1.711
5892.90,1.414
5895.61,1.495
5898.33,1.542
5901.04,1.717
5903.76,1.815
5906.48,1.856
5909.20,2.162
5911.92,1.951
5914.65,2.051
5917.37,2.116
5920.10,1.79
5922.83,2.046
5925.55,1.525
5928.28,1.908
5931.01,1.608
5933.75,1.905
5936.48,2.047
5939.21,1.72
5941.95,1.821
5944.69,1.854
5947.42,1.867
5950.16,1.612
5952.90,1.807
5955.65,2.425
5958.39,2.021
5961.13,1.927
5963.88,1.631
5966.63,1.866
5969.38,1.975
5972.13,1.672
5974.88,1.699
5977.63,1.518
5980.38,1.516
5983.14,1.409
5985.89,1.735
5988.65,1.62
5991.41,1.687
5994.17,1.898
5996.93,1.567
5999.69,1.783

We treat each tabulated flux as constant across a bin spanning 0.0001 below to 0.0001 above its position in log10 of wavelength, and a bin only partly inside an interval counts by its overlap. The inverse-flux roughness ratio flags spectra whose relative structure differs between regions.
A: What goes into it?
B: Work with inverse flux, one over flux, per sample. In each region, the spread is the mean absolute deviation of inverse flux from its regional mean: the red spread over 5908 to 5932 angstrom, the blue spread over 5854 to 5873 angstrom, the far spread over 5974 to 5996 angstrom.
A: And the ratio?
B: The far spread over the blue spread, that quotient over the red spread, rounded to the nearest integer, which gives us 35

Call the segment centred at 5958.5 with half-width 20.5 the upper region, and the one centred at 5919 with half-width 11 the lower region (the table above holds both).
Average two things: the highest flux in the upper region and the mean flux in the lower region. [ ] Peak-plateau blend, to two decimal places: 2.18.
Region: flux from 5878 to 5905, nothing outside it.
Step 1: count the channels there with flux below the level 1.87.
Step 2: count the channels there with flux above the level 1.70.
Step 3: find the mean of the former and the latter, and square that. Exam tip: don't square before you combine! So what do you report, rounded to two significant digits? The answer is 56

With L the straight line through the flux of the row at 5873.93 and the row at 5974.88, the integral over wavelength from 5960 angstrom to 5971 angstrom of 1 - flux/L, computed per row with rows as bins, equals -0.8 angstrom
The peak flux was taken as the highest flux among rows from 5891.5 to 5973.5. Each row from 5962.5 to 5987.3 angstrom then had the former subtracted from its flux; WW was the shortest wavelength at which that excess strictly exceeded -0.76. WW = 5966.63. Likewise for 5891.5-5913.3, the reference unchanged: 5901.04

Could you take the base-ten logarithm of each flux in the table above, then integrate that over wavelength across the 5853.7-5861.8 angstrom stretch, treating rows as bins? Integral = 1.8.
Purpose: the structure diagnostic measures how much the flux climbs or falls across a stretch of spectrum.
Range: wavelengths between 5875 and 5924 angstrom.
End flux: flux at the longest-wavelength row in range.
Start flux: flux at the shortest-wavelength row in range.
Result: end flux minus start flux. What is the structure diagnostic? 0.27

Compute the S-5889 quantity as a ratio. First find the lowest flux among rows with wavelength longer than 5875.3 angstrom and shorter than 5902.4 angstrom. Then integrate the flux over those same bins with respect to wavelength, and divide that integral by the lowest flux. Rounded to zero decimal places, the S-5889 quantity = 31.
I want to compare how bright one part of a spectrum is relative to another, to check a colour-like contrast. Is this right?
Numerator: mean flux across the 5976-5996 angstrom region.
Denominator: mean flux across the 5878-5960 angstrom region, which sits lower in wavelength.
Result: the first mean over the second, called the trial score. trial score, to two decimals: 0.90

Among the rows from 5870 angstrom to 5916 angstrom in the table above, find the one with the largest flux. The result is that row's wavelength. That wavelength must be 5909.20 angstrom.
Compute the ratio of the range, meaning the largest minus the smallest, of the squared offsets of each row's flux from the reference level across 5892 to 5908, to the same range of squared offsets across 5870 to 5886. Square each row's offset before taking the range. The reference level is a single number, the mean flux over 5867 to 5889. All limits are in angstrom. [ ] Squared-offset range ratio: 1.1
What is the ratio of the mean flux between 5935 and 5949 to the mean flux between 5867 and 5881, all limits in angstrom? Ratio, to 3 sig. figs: 1.07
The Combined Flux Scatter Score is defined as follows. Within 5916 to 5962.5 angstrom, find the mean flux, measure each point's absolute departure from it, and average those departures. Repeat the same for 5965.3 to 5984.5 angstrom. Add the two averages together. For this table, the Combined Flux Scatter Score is 0.315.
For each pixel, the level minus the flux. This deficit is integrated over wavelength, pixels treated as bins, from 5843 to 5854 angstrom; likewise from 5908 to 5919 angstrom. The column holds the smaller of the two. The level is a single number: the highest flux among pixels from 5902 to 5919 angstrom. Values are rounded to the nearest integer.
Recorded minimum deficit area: 1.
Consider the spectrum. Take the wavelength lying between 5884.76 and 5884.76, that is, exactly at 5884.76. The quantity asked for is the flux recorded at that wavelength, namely 1.749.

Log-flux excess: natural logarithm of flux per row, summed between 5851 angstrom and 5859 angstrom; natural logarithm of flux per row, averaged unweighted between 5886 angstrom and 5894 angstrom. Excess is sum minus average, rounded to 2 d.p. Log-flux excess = 1.19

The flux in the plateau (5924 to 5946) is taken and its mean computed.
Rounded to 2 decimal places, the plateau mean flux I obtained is 1.80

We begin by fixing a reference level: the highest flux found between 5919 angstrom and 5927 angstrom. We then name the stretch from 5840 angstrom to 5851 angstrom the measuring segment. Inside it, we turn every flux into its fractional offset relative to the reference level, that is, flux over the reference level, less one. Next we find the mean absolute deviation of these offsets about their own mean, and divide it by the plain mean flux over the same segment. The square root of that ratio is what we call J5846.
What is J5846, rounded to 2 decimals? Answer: 0.25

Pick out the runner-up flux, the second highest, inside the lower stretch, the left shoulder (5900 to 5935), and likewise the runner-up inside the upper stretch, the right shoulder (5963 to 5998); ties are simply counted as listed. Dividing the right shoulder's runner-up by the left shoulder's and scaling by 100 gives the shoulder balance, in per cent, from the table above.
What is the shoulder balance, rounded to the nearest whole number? 90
